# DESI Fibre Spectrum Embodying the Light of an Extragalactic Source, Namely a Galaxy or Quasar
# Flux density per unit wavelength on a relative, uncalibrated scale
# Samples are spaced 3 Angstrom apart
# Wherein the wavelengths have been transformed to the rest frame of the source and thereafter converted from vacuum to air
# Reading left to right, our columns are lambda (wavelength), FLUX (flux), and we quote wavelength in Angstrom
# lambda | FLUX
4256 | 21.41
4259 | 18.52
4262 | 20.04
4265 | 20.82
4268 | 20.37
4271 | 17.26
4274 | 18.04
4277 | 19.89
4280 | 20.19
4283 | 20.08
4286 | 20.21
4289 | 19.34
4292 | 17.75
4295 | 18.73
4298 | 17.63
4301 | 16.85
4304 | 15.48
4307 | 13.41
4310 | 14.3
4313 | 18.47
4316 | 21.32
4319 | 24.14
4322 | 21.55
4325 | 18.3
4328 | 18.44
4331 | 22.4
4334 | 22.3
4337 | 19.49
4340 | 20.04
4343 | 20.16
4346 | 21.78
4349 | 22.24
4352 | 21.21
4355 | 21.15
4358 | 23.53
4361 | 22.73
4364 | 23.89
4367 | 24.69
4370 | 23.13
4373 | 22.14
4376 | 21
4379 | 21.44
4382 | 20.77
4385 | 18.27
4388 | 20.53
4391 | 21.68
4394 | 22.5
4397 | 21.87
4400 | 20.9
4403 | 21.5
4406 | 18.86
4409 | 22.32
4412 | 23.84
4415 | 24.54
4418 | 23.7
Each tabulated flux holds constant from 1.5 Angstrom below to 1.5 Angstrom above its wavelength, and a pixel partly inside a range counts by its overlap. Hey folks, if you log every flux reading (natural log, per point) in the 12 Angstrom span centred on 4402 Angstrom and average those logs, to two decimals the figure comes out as 3.03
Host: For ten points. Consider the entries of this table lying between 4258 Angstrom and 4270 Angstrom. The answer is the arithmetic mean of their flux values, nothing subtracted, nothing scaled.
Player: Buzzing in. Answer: 19.9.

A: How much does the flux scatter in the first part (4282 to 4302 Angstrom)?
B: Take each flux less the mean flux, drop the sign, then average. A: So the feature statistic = 1.07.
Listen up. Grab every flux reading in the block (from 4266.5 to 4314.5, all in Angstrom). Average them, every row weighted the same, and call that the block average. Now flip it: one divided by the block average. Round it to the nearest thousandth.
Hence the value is 0.056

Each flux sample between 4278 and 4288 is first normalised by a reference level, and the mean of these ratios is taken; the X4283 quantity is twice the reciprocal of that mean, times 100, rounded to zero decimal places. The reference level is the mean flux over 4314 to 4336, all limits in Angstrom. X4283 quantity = 210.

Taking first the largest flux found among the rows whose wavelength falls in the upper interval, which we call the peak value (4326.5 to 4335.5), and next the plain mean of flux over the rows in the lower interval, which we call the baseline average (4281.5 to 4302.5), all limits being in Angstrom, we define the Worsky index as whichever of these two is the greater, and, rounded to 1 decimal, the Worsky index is 22.4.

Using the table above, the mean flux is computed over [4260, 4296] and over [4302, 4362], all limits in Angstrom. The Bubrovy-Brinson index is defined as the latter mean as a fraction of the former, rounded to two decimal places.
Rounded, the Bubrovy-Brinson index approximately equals 1.04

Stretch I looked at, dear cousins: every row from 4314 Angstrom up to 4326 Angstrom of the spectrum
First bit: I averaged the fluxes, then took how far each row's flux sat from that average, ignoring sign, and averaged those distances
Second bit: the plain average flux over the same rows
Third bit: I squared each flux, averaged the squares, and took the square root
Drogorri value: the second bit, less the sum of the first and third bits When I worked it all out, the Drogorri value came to -1.6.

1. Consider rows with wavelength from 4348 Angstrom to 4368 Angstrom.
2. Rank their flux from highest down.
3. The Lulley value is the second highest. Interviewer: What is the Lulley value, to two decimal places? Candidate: 23.89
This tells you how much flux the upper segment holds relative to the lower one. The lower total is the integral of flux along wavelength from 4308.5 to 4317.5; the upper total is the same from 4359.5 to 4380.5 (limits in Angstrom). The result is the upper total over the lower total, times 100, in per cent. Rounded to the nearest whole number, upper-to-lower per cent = 294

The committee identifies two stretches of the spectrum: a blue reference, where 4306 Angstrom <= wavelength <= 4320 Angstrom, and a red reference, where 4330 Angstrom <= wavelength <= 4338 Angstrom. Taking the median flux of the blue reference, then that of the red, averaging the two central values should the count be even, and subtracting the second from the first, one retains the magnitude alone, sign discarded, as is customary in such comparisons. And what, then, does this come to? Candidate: 3.8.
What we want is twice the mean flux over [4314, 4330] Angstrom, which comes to 41.5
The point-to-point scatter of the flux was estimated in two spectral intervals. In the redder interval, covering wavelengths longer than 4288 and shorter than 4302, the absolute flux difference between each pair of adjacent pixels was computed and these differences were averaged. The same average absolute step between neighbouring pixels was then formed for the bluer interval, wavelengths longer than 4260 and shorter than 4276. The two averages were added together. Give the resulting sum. 2.39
